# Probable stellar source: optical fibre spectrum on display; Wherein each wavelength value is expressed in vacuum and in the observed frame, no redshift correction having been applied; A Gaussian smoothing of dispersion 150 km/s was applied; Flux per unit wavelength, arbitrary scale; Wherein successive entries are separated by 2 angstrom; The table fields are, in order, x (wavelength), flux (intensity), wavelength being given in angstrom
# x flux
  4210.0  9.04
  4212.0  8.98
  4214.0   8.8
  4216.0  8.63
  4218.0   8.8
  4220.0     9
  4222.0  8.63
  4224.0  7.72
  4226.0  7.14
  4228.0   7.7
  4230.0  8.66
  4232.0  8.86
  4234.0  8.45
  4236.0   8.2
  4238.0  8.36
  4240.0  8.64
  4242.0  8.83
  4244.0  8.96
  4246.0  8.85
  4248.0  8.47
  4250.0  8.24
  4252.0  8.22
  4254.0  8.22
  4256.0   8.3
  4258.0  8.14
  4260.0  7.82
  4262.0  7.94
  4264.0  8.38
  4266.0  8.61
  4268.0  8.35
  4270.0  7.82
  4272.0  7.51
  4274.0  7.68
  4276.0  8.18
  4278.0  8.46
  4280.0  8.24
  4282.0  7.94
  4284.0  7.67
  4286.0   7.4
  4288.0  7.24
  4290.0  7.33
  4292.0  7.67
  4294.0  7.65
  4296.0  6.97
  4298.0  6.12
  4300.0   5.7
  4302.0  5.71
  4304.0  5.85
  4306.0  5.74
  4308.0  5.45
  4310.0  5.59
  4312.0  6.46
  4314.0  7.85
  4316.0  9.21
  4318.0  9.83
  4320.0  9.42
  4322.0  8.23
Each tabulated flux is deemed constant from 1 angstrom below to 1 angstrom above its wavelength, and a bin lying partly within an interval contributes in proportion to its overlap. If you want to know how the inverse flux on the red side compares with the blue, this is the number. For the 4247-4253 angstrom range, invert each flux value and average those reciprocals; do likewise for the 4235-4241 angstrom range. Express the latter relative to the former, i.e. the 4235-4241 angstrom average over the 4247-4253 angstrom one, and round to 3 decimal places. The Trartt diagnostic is 0.990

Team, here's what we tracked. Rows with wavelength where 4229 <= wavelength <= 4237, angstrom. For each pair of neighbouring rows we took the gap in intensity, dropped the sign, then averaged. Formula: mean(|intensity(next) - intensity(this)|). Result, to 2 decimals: 0.29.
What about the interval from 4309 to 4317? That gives 1.21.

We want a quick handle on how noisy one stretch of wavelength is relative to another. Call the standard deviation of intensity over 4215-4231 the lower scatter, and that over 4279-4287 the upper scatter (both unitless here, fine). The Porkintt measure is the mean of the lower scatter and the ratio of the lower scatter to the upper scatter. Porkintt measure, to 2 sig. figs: 1.3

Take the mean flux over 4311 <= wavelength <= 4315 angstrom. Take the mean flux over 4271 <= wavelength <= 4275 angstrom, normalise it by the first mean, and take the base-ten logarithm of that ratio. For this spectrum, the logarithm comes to 0.03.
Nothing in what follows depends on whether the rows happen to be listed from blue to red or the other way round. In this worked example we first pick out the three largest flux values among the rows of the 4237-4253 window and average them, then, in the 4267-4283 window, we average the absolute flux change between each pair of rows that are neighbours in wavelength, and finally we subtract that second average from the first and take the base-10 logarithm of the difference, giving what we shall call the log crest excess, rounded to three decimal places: 0.932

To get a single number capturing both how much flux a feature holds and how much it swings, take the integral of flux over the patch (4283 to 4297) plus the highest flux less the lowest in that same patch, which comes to 105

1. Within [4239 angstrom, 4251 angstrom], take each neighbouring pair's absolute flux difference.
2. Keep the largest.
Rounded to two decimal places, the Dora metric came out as 0.38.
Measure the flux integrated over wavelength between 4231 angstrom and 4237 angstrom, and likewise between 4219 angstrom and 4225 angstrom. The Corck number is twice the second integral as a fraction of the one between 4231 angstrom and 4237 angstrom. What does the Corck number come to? 2.0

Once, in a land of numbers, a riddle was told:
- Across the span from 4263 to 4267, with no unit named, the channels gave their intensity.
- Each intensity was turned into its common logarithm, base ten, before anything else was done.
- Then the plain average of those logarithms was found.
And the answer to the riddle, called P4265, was 0.93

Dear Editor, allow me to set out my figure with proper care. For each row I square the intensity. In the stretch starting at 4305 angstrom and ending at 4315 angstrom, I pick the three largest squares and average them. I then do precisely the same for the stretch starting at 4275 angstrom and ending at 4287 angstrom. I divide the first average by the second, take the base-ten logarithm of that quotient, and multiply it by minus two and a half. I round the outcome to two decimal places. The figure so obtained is 0.45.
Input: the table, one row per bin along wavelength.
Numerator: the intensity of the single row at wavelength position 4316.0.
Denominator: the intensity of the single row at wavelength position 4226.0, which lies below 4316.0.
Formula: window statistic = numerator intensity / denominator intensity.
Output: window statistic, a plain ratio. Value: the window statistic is 1.29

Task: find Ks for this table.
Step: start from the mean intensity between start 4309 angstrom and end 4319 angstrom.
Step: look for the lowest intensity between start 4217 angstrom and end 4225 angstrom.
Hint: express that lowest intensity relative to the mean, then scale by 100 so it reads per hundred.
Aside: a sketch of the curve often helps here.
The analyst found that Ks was 99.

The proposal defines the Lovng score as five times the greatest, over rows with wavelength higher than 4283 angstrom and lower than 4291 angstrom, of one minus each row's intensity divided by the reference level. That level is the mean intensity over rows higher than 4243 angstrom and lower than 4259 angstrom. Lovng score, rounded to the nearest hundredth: 0.70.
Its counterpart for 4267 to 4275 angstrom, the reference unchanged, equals 0.54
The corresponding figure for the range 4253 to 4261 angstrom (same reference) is 0.36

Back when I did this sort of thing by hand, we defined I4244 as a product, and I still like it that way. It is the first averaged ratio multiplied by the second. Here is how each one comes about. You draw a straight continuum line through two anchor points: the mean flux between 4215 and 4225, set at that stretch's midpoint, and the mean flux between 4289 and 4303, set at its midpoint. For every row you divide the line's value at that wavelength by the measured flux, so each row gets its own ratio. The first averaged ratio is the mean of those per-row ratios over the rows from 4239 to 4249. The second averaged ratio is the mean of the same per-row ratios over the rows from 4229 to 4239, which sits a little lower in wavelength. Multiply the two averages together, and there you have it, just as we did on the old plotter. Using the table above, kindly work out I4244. 0.88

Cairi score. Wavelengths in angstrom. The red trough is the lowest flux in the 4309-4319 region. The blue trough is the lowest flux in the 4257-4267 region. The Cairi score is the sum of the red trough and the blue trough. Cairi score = 13.4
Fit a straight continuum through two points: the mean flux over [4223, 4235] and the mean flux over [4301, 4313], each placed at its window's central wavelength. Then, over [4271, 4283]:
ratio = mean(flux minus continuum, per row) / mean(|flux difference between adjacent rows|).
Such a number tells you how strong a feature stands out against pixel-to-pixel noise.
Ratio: 4.5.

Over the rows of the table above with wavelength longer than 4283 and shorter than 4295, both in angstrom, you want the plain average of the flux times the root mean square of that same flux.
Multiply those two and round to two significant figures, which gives 56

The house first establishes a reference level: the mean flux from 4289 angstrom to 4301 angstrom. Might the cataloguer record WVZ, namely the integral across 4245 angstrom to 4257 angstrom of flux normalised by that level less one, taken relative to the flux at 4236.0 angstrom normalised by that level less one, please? 13.7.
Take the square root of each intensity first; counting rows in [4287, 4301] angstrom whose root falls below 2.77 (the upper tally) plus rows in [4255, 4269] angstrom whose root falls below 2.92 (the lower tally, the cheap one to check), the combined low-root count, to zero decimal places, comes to 13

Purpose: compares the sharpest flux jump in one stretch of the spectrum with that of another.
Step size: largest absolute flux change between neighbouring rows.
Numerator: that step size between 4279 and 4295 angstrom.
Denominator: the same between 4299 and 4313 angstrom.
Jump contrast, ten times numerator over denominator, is 3.9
